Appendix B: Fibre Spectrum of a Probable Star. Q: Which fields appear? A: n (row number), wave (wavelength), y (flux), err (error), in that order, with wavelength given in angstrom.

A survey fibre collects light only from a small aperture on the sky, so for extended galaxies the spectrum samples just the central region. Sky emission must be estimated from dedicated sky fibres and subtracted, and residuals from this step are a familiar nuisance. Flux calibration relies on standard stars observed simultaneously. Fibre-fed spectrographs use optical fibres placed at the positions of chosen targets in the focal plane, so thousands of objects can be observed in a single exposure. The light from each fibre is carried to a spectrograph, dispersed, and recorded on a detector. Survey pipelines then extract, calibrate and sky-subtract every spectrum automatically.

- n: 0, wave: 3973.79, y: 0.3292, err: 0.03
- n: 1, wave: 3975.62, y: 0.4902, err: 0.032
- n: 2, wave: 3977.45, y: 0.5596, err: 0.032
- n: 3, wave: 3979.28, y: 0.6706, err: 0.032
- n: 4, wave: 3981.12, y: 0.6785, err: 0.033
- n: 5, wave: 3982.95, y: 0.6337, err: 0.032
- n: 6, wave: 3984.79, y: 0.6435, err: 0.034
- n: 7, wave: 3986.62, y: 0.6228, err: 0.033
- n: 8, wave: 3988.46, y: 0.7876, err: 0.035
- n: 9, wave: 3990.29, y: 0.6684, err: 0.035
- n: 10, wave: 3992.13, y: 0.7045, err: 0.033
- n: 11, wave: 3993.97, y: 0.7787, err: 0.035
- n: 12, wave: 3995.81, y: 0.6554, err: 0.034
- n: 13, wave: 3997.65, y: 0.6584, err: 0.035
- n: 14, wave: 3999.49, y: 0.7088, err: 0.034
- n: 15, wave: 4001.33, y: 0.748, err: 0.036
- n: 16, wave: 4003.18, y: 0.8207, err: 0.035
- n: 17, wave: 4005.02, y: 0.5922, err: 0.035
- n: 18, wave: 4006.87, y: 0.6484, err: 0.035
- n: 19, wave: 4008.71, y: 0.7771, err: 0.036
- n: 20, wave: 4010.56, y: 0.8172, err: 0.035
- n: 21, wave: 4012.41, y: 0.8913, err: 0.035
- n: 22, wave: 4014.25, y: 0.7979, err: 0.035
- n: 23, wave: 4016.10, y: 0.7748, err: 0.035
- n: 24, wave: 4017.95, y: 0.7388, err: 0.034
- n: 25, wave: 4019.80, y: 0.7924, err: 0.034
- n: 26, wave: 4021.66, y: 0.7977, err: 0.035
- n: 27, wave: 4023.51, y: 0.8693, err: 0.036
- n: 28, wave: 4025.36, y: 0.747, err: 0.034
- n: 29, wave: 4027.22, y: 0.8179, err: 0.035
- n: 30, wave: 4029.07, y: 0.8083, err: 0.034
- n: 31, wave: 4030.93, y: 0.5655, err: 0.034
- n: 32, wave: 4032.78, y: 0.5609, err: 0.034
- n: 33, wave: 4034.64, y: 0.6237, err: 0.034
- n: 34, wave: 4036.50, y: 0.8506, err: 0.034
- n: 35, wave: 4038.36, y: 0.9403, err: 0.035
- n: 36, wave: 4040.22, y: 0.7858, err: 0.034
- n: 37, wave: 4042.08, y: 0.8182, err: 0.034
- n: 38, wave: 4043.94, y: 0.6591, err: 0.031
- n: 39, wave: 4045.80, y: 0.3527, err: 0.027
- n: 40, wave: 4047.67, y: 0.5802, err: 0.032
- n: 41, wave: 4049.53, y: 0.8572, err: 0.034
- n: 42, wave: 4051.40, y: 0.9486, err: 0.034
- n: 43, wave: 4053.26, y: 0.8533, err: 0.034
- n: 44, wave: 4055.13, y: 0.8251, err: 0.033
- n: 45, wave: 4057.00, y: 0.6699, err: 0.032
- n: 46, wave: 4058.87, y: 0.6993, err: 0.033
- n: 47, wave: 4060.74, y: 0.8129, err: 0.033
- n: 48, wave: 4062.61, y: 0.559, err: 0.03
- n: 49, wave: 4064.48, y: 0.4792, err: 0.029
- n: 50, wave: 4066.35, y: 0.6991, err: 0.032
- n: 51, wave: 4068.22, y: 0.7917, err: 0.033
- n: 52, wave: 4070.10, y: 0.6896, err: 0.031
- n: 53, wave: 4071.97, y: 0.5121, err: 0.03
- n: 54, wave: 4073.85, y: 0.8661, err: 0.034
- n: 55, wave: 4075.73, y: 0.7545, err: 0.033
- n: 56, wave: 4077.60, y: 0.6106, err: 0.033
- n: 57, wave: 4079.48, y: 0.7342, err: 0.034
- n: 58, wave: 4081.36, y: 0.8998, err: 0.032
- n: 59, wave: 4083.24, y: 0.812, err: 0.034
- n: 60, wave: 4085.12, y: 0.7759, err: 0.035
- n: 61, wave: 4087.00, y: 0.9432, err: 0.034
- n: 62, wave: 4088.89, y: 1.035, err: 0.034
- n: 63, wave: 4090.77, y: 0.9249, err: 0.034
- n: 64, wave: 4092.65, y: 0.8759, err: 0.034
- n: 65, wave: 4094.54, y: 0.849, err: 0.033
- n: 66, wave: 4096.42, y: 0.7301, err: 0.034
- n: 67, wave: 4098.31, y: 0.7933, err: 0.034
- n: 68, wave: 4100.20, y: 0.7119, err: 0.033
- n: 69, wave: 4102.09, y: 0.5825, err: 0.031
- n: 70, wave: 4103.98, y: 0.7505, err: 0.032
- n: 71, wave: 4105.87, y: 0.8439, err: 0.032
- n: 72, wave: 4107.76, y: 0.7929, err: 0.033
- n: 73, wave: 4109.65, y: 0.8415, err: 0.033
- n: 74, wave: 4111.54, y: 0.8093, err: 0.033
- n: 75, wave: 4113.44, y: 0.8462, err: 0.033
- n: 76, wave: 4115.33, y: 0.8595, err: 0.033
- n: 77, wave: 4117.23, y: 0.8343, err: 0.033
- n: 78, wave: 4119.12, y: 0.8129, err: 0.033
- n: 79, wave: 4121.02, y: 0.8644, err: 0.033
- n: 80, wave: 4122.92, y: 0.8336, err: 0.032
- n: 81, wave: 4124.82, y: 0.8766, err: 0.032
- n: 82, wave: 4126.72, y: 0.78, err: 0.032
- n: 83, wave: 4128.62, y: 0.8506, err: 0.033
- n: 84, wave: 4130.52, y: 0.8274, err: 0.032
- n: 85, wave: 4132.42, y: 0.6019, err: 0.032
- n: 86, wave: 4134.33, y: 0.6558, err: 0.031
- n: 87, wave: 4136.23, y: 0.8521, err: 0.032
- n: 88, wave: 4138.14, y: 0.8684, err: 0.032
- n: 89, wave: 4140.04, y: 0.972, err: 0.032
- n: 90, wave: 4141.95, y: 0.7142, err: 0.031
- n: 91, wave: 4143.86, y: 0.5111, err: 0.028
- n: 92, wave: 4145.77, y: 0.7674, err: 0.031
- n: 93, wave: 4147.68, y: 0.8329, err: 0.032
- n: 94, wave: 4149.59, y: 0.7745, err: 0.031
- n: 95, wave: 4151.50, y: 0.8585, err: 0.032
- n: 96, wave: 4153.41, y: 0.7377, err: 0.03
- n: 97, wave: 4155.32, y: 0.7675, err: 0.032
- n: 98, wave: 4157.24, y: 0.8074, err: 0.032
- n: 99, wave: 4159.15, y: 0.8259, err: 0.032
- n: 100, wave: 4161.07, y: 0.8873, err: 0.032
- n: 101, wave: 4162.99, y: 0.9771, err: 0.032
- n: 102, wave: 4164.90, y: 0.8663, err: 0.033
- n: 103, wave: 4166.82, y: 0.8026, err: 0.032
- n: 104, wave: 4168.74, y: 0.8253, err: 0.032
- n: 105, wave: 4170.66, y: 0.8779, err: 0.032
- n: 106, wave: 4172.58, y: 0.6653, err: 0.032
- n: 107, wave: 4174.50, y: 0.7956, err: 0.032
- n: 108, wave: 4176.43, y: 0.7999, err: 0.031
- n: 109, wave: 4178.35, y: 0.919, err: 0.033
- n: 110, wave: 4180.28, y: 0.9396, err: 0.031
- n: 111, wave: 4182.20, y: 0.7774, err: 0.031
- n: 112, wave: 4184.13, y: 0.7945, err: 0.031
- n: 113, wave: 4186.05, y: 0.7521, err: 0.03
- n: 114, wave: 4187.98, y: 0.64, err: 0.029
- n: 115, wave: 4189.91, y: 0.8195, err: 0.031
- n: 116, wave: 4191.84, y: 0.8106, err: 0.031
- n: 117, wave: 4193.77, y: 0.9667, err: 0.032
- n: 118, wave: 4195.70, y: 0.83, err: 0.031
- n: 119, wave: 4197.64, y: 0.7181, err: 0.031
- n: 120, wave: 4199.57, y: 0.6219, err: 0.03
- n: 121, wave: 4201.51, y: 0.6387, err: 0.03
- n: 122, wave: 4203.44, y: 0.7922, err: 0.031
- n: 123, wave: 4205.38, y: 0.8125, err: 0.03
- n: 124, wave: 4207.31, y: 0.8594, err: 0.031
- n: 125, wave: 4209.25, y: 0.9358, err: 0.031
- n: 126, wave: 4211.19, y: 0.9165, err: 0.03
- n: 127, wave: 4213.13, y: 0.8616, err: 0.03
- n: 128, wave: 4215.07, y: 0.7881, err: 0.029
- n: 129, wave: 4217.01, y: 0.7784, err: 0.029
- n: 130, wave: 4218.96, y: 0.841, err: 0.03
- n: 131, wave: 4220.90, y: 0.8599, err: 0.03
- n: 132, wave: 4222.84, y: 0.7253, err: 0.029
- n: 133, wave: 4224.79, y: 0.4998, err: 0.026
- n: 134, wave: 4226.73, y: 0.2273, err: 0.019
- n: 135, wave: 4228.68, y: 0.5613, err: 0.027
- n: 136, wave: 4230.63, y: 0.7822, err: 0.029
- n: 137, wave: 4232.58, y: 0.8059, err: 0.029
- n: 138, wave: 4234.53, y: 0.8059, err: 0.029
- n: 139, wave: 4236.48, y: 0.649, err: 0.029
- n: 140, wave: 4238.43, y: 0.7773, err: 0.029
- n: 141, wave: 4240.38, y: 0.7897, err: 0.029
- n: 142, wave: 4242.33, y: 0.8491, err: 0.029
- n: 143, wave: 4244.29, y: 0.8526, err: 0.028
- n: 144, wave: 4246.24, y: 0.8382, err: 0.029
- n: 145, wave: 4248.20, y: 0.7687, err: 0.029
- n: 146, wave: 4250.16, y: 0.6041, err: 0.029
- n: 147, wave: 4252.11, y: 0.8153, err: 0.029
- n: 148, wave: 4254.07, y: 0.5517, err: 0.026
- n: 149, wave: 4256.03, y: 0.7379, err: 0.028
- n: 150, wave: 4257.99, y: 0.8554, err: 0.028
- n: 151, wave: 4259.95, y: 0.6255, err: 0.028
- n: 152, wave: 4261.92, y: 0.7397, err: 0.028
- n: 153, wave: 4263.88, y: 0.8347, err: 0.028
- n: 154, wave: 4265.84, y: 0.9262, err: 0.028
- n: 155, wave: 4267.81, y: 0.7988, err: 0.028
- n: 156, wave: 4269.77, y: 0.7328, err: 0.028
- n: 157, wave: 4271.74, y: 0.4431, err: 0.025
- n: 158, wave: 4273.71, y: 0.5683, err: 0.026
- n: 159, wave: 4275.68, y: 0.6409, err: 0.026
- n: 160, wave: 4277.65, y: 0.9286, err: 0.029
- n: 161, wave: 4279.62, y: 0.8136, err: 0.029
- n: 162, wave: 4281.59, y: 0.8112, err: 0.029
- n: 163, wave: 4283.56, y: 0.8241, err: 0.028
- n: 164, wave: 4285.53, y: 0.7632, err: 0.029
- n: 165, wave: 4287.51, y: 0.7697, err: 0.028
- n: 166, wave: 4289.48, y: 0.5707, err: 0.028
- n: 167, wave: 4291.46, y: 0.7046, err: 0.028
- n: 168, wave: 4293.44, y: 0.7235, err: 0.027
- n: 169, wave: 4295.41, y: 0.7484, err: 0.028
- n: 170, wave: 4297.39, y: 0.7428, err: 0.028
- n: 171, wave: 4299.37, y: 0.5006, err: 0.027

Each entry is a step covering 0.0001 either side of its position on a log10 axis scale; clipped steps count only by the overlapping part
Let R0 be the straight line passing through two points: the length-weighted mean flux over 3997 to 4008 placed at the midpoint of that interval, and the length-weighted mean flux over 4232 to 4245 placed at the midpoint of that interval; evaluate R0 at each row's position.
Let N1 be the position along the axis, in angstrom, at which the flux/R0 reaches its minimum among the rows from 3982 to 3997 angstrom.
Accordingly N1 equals 3986.62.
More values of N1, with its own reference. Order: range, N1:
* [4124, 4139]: 4132.42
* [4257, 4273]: 4271.74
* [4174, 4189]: 4187.98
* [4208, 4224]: 4222.84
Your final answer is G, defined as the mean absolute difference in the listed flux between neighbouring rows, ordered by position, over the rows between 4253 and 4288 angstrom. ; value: 0.118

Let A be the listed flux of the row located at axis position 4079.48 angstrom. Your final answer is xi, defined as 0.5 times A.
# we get 0.367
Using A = 0.7342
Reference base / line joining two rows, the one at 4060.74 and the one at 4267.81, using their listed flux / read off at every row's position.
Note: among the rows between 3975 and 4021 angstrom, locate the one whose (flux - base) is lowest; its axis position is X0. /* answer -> 3975.62 angstrom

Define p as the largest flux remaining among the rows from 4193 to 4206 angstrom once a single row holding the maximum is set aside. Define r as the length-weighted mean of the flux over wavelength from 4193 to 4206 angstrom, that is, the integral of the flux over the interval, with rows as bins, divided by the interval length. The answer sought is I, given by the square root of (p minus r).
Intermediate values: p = 0.83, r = 0.76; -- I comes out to 0.257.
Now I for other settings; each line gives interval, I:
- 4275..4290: 0.224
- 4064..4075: 0.331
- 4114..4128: 0.162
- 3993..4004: 0.227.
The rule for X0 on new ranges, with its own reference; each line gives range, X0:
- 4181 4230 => 4226.73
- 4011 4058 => 4045.80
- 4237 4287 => 4271.74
